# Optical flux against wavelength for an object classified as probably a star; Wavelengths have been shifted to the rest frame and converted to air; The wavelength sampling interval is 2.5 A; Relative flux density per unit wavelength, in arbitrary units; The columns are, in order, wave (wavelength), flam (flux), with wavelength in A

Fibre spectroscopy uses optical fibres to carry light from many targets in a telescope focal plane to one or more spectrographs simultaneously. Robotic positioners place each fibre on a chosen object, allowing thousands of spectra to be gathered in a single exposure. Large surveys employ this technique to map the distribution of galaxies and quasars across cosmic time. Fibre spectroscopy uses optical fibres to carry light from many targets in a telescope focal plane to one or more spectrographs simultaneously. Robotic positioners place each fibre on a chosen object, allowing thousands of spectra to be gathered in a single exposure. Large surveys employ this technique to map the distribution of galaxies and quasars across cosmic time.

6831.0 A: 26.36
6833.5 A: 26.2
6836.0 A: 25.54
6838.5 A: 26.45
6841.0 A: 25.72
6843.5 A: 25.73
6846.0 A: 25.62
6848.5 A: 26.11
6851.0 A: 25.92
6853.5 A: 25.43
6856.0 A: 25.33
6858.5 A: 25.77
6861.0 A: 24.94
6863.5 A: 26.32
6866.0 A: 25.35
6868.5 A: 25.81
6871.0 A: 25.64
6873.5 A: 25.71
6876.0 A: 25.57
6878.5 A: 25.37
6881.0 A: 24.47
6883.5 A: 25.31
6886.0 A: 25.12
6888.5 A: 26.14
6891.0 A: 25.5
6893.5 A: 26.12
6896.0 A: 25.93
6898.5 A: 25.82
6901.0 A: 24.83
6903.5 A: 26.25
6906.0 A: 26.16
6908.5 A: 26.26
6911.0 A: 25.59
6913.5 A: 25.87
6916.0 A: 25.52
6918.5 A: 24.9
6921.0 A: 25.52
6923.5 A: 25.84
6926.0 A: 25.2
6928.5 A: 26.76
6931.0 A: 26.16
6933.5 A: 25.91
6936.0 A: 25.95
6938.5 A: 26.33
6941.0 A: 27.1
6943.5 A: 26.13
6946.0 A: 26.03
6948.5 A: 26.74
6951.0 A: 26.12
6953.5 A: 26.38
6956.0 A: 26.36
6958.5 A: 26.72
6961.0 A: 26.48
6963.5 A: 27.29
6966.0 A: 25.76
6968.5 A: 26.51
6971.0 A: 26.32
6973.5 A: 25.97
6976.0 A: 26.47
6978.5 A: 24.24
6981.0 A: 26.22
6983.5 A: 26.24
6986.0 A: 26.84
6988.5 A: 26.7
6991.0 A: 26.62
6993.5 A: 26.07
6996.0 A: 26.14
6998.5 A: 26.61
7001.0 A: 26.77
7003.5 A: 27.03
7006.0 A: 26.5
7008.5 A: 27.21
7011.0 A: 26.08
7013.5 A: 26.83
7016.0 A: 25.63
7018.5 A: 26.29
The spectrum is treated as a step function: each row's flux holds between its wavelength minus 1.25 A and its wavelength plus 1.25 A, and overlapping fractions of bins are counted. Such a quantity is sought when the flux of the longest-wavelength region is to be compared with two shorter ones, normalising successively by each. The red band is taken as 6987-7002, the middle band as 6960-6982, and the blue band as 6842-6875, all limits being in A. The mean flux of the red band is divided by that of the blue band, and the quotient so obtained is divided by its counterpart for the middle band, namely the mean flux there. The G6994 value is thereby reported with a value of 0.0395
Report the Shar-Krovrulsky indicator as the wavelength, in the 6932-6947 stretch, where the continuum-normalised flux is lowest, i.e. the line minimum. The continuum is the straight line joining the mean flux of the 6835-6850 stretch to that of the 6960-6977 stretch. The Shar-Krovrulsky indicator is 6933.5 A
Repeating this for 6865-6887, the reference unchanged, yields 6881.0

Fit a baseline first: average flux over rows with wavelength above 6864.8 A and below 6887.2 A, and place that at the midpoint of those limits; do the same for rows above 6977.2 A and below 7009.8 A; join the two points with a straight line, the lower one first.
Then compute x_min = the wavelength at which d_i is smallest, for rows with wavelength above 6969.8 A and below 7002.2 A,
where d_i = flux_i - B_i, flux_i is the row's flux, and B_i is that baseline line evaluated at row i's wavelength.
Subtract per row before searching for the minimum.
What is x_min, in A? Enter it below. 6978.5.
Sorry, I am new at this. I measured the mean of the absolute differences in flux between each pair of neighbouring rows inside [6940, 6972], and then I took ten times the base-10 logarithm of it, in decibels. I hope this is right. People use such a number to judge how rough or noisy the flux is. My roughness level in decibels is -2.6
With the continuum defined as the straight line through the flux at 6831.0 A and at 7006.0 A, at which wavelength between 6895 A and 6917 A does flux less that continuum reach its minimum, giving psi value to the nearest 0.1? 6901.0 A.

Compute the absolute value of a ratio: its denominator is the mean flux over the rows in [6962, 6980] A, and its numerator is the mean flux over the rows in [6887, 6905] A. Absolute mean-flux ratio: 0.99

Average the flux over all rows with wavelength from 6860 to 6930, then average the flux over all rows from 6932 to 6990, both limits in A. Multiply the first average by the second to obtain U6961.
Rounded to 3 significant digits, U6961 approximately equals 674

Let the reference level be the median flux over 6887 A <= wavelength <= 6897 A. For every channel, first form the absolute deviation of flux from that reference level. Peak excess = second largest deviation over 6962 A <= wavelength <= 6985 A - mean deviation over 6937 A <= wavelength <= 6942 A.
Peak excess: 0.6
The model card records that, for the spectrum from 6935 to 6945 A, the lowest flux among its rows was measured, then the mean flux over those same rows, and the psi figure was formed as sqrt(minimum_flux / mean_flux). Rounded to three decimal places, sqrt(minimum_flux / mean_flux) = 0.992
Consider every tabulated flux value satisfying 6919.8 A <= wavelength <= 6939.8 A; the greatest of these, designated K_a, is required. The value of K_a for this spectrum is 26.76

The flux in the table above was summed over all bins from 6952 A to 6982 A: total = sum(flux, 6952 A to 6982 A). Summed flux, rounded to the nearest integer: 315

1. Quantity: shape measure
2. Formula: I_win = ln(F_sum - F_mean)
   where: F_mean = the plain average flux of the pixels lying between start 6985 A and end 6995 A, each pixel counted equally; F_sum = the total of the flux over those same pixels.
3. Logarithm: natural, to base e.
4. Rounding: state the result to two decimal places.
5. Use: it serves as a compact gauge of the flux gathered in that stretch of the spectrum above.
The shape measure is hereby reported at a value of 4.38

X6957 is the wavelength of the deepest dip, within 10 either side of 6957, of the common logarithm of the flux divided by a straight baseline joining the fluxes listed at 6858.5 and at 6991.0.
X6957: 6966.0 A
